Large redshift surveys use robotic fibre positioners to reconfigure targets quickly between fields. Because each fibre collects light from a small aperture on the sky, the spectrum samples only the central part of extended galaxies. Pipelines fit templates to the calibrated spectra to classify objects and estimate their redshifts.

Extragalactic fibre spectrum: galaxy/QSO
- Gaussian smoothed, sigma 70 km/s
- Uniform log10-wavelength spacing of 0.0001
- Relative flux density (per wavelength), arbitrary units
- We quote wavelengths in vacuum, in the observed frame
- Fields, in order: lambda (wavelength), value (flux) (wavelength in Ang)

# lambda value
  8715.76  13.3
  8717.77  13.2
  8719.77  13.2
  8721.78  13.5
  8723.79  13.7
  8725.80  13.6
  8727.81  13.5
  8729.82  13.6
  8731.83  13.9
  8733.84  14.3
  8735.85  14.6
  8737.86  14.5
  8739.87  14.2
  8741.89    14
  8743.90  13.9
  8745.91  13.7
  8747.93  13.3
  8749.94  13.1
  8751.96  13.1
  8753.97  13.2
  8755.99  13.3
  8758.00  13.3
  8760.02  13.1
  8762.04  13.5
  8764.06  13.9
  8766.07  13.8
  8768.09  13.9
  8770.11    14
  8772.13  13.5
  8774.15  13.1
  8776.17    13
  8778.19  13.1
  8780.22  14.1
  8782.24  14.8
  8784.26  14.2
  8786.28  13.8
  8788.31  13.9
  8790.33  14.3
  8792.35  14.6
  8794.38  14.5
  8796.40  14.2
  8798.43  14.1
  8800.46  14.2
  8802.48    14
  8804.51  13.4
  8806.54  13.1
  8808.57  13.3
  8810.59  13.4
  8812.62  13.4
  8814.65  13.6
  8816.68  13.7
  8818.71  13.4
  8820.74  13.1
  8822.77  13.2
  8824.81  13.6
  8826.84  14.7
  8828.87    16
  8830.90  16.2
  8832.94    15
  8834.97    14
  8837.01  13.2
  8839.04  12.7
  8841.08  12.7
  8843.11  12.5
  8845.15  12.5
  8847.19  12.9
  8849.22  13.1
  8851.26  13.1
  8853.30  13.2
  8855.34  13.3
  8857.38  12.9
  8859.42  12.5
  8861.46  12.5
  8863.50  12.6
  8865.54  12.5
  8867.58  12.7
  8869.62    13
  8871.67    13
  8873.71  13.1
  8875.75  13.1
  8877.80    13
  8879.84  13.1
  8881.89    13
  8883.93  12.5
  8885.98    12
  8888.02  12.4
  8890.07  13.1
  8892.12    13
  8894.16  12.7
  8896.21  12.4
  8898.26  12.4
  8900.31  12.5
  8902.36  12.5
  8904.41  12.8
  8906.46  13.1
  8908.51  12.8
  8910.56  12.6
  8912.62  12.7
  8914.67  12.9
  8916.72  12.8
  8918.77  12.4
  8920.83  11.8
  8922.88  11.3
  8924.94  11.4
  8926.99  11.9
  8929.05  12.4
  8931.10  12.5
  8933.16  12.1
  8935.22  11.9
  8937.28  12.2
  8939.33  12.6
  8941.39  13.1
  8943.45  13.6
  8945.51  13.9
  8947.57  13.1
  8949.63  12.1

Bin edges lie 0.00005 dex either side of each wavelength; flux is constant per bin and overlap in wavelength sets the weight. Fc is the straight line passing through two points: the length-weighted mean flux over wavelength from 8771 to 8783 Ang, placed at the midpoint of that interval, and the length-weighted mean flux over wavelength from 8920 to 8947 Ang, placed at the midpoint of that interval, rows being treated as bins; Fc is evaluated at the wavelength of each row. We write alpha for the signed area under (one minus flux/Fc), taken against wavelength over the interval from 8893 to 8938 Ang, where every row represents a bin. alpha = 0.5 Ang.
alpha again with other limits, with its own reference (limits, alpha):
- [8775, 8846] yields -2.7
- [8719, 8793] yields 0.0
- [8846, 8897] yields 0.1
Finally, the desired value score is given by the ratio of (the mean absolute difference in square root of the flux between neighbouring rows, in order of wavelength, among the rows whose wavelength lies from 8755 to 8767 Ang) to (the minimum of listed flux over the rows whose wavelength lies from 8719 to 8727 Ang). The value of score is 0.0023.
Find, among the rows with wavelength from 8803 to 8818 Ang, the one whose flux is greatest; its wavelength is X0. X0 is 8816.68 Ang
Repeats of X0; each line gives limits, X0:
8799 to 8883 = 8830.90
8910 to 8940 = 8914.67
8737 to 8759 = 8737.86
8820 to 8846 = 8830.90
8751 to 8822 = 8782.24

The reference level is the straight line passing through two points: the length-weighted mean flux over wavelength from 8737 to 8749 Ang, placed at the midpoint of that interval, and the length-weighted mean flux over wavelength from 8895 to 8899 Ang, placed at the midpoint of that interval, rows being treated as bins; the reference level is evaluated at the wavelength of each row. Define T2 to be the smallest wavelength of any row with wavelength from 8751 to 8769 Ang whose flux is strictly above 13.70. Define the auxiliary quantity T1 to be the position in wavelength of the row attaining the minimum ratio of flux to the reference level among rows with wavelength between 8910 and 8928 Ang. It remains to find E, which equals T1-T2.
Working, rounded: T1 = 8922.88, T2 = 8764.06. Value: 158.8 Ang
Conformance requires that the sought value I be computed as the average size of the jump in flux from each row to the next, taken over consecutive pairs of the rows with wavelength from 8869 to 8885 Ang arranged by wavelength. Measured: 0.129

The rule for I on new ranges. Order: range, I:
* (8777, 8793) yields 0.500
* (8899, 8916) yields 0.200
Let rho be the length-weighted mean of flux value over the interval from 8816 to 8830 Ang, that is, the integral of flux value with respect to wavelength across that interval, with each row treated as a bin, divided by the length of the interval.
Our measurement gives 14.0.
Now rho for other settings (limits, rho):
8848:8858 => 13.1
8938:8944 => 13.0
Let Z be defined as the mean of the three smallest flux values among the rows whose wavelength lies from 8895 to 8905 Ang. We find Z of 12.4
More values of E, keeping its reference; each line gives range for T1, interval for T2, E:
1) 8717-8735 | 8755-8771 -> -46.3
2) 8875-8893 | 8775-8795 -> 105.8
